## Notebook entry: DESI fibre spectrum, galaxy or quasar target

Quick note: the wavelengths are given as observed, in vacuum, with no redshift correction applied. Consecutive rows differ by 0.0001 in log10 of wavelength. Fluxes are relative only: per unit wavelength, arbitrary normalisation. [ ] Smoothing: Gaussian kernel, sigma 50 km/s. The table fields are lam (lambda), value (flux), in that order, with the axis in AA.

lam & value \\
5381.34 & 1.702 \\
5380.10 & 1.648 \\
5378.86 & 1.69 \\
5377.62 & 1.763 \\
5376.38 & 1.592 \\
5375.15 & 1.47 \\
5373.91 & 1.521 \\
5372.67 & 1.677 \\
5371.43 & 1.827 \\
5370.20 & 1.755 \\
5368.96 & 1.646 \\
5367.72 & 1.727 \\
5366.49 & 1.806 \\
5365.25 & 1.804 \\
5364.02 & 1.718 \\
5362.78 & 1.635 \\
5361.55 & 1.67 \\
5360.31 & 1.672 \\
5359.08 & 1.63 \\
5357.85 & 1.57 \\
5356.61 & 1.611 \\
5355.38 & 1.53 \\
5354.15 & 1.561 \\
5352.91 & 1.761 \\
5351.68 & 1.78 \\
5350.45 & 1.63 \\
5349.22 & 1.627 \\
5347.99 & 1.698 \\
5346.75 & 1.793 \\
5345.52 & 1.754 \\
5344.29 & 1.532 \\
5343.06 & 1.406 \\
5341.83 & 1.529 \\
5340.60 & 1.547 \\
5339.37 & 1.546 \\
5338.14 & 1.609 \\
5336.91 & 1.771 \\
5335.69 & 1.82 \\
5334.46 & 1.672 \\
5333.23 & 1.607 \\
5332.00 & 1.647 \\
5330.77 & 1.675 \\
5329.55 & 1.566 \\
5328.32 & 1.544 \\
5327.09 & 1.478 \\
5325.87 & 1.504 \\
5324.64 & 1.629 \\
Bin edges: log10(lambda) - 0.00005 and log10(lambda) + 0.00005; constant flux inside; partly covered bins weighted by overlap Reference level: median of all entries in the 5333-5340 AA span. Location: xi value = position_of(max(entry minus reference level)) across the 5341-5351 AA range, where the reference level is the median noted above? 5346.75 AA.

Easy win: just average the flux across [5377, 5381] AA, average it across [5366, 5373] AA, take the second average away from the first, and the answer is -0.04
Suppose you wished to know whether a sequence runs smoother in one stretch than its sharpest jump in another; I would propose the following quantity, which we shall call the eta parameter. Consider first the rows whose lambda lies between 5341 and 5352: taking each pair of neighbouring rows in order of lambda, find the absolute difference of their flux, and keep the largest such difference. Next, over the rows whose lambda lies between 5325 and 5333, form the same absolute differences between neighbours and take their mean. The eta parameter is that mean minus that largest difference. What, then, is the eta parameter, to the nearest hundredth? -0.17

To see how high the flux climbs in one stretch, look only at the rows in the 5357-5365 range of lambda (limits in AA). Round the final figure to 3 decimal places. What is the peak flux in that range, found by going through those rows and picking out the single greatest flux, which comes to 1.718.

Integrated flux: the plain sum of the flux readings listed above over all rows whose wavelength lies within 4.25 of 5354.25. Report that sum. 11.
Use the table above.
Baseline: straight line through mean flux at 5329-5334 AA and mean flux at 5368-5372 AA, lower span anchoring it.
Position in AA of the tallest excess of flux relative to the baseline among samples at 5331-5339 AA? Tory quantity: 5335.69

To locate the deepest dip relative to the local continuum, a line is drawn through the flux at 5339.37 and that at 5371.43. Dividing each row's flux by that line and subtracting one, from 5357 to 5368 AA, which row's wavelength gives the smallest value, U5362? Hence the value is 5357.85 AA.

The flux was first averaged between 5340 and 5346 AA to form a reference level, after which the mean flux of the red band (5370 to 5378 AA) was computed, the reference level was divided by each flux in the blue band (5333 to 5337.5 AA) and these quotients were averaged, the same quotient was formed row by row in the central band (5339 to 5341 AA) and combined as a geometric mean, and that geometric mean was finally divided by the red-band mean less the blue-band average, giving 1.34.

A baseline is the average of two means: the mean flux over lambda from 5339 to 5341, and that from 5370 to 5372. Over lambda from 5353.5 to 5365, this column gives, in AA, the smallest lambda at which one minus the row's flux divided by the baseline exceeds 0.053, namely 5354.15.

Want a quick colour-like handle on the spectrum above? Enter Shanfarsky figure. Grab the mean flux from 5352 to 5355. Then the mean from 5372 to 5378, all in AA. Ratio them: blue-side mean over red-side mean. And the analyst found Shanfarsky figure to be 1.04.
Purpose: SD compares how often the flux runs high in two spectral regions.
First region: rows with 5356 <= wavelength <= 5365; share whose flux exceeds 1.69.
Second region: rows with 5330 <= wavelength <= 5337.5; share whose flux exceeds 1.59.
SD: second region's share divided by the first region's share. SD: 7.0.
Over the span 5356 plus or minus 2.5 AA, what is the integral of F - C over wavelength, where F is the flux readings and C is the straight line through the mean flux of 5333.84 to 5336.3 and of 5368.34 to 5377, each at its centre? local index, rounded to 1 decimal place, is -0.6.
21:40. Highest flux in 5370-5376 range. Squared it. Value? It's 3.34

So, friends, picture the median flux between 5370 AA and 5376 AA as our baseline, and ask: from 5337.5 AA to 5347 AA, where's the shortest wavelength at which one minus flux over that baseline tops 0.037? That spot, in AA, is 5338.14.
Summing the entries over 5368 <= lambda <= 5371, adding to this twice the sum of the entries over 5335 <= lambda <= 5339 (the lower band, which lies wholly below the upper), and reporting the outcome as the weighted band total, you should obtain 14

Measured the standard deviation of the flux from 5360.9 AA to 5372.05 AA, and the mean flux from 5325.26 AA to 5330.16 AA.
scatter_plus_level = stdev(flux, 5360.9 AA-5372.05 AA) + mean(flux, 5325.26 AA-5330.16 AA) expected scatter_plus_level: 1.59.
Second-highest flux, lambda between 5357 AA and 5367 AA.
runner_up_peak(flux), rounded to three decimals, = 1.804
